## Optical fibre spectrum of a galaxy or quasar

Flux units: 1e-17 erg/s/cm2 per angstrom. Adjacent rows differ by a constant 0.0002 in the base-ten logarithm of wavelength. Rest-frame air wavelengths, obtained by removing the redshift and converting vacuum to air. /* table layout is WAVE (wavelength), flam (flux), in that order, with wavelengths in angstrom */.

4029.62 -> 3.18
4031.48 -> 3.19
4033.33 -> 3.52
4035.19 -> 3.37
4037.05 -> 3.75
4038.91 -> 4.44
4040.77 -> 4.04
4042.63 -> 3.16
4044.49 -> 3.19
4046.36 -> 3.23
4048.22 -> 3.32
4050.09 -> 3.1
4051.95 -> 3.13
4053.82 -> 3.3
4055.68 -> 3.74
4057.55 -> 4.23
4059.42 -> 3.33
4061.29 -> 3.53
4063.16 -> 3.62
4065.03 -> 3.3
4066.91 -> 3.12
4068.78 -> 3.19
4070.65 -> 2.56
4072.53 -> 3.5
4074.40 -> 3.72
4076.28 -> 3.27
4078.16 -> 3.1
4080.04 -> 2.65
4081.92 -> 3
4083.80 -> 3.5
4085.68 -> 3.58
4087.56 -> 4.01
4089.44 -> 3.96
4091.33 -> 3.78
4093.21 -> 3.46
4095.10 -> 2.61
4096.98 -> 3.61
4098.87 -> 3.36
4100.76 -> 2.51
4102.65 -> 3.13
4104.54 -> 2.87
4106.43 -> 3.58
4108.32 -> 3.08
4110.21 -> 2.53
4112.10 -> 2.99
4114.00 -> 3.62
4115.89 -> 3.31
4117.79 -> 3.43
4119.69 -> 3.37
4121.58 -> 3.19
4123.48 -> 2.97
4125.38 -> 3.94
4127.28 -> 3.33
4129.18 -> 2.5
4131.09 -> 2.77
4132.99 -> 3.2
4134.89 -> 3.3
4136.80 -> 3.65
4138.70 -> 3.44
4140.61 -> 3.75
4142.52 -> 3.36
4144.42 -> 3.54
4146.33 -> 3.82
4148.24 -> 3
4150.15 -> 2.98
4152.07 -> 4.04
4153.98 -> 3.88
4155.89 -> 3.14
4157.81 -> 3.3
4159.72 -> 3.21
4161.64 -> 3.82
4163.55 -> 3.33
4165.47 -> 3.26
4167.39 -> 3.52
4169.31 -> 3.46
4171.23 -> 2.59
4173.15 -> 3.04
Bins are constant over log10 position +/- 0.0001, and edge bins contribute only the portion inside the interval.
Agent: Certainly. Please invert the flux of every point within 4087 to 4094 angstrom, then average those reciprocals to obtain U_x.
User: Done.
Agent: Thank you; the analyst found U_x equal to 0.264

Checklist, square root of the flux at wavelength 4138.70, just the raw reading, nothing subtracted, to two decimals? 1.85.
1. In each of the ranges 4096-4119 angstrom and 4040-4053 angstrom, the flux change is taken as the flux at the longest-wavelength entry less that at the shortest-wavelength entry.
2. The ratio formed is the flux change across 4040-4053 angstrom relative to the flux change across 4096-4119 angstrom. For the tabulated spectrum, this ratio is 5.1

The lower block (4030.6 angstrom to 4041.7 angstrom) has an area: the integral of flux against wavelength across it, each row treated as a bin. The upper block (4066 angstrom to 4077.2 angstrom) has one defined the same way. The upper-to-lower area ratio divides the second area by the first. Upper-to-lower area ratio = 0.88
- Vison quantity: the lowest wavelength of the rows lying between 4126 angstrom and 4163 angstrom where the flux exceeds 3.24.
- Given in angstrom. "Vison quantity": 4127.28 angstrom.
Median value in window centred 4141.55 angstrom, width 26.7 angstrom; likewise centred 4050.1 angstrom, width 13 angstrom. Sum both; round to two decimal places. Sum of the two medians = 6.63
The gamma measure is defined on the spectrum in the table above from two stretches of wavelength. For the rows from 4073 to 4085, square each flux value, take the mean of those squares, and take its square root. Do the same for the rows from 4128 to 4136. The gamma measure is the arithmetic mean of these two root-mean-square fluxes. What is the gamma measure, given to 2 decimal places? 3.09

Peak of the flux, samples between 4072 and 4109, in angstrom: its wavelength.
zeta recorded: 4087.56 angstrom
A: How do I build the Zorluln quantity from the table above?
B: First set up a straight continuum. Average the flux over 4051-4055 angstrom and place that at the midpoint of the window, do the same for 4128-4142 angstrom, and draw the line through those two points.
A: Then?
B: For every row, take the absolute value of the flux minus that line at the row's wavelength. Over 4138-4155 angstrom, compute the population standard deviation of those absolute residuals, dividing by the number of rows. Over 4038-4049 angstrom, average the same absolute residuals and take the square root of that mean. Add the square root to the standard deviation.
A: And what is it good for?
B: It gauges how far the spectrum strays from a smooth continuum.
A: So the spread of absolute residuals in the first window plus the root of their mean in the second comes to 0.83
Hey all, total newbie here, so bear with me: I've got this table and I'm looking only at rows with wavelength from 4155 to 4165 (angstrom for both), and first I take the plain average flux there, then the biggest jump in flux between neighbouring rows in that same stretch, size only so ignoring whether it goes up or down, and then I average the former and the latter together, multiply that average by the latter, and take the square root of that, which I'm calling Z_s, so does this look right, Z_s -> 1.100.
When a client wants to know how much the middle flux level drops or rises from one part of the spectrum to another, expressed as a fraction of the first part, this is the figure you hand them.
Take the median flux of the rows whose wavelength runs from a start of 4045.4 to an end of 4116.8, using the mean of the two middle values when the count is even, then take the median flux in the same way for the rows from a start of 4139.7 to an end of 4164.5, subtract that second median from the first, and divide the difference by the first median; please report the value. -0.017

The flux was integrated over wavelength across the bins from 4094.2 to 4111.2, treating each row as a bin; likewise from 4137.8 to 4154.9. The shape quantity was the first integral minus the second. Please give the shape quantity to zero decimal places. -9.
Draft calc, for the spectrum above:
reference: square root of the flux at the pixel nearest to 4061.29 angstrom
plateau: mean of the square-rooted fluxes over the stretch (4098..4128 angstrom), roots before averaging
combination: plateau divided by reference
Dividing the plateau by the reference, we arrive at 0.95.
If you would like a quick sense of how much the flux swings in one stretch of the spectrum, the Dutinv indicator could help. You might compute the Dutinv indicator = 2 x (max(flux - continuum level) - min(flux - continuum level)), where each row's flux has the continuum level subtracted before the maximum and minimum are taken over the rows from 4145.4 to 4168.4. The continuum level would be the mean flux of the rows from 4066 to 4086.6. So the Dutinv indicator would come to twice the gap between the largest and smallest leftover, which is 2.1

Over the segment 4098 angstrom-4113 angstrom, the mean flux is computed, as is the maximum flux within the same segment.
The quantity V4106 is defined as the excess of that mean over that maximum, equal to -0.57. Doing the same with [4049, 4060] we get -0.76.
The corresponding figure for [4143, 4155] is -0.50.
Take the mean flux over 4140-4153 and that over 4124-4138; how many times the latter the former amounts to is 1.08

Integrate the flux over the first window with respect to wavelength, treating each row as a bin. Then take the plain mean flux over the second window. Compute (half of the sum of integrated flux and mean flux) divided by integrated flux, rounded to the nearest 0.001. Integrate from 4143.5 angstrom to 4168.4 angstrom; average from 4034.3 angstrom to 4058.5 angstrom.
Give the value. 0.521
